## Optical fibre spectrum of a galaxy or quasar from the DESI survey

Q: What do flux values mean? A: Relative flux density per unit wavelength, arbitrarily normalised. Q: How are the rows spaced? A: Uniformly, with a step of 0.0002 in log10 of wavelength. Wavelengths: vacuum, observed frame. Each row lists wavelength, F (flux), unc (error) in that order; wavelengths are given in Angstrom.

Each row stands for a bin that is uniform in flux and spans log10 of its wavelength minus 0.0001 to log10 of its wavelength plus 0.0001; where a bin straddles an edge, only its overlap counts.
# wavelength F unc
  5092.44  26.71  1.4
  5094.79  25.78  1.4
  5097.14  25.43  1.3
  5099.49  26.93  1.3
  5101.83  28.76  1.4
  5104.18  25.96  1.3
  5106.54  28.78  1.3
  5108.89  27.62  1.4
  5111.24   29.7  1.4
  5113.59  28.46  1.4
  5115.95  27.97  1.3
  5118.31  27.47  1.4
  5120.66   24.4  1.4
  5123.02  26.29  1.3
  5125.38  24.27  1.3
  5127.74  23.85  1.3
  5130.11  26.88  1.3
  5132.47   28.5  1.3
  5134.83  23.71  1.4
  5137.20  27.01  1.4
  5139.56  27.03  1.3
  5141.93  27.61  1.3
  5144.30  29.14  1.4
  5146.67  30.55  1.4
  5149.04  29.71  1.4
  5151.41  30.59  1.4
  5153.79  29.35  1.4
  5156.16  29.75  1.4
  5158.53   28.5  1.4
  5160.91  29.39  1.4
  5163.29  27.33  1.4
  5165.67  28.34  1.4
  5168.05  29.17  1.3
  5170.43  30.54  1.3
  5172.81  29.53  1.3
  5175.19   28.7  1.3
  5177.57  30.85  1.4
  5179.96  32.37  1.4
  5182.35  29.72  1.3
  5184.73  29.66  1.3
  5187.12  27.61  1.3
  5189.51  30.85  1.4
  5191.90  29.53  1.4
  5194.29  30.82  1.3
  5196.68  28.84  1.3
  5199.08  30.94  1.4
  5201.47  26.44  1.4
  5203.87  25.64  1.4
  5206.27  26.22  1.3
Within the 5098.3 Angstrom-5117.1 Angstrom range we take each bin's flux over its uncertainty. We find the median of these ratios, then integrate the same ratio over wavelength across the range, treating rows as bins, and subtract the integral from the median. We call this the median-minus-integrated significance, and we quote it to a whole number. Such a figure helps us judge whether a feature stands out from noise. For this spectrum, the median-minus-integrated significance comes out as -370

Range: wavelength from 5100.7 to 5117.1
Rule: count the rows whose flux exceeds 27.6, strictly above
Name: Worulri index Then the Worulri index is 6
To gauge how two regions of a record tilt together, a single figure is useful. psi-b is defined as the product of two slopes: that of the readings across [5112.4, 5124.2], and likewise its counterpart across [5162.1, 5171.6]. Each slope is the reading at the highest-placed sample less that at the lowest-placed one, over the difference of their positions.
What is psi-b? -0.10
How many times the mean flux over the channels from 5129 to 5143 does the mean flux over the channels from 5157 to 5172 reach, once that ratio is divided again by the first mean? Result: 0.040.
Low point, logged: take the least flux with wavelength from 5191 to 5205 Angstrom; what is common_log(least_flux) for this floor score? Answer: 1.41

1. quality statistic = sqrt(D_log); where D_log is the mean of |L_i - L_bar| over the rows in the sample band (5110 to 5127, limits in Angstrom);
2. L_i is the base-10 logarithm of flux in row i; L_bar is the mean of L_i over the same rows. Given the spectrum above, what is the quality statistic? 0.165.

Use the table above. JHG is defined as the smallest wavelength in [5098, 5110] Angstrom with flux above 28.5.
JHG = 5101.83 Angstrom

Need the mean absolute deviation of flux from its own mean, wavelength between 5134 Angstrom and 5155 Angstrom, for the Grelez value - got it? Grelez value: 1.7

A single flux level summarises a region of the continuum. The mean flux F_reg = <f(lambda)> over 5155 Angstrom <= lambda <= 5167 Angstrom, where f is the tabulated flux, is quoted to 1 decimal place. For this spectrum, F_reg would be 28.7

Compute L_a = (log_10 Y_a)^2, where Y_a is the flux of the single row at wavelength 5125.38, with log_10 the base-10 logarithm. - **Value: 1.92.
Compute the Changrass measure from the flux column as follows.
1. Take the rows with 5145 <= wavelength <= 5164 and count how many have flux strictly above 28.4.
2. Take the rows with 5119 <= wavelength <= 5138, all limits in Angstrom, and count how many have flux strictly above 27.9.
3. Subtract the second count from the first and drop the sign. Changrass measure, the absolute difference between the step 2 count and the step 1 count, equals 6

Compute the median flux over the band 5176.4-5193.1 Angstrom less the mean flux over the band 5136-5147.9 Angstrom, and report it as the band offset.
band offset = 1.5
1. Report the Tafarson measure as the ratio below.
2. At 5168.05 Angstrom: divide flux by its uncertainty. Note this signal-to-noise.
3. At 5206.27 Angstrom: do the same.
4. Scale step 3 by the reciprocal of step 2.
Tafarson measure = 0.90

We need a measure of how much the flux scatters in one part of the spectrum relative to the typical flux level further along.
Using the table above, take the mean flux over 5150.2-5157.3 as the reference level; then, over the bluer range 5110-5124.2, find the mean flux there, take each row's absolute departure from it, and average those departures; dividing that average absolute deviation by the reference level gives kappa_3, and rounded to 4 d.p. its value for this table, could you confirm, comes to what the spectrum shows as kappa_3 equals 0.0454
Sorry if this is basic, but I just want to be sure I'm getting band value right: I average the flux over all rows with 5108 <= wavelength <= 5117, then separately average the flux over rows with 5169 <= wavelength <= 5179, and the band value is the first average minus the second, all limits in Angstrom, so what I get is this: -1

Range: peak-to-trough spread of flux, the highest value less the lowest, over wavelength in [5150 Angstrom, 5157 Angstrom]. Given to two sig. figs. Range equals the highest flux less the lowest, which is 1.2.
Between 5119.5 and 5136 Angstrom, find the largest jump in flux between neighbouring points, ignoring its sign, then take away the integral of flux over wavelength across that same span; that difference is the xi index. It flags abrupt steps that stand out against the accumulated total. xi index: -415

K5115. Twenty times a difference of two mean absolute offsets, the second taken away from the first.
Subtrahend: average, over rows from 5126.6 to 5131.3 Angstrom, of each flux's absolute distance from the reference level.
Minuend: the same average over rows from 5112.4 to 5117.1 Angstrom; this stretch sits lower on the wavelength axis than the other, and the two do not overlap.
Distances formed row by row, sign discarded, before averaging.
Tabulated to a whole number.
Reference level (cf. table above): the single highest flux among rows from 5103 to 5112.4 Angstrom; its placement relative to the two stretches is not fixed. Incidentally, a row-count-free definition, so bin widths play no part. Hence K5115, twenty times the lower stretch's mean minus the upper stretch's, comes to -57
